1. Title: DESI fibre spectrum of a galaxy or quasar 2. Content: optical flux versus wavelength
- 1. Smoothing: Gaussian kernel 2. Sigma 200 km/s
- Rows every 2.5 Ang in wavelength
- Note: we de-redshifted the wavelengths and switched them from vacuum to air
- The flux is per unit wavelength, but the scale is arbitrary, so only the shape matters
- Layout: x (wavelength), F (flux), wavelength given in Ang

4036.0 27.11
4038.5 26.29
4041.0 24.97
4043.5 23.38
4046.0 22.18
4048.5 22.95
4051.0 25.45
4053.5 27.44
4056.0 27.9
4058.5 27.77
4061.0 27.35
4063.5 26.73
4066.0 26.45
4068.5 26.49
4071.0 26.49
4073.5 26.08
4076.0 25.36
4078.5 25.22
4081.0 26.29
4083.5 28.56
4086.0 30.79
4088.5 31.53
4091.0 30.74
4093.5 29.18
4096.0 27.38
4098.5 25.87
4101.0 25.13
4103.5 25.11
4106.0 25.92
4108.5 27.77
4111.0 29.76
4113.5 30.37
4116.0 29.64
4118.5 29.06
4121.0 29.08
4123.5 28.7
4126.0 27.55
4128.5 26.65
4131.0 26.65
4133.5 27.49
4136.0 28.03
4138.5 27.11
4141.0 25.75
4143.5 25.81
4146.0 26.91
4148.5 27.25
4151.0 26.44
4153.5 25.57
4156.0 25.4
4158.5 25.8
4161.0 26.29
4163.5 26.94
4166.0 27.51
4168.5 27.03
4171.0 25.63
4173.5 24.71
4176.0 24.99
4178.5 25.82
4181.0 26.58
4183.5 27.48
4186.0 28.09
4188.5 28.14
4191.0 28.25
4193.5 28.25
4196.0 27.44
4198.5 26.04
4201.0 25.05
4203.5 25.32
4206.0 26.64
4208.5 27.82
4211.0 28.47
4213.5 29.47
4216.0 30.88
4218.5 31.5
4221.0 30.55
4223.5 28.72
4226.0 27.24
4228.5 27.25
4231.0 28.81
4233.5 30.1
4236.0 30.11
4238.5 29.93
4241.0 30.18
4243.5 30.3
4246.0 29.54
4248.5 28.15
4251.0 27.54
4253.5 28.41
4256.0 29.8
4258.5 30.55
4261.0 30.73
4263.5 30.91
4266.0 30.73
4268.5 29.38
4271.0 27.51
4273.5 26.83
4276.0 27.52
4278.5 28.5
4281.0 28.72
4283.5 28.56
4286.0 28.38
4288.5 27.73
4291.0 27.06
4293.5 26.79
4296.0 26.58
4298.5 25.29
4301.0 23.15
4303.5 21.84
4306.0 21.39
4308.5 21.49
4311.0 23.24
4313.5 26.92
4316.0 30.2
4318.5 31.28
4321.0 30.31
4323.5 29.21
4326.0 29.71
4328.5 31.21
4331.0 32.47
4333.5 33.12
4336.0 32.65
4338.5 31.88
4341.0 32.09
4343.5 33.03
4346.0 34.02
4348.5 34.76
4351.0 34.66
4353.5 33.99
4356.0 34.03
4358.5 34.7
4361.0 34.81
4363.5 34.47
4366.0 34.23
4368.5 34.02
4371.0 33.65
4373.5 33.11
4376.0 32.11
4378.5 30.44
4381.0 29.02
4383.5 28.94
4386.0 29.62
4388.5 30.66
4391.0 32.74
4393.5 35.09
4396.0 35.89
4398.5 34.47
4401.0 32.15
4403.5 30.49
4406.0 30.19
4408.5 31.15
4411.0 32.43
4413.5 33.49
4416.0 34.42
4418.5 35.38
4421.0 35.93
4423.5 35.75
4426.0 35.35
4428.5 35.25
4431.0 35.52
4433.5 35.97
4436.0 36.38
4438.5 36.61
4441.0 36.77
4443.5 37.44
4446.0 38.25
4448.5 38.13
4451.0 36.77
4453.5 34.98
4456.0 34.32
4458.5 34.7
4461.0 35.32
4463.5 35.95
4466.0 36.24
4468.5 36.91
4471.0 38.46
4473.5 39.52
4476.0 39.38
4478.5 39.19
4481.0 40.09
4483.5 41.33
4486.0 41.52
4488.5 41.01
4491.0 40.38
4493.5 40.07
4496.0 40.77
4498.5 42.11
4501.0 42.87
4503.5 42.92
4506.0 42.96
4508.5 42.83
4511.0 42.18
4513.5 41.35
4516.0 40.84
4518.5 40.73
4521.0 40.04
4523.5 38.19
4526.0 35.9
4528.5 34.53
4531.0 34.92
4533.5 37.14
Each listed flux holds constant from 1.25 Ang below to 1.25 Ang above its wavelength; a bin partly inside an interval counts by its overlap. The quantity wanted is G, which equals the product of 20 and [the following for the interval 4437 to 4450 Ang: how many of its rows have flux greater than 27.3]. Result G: 100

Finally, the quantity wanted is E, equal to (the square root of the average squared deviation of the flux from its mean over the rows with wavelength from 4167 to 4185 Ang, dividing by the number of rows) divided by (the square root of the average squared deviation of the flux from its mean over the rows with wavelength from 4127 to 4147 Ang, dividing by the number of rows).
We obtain 1.3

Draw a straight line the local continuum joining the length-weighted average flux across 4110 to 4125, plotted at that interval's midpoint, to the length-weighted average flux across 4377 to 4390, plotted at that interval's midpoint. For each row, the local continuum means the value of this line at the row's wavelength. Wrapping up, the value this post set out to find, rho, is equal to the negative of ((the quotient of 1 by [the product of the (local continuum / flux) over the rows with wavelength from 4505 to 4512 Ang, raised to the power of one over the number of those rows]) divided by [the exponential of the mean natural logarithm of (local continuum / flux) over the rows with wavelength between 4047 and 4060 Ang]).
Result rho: -1.3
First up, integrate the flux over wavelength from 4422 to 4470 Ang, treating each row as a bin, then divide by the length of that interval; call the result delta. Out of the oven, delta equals 36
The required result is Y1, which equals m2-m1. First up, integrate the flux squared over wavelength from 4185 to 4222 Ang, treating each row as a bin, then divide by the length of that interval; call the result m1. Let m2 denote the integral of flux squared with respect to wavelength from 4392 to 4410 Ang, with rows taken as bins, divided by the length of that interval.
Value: 285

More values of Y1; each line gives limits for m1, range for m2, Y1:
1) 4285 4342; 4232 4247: 104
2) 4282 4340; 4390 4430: 355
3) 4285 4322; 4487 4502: 1007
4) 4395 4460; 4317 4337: -248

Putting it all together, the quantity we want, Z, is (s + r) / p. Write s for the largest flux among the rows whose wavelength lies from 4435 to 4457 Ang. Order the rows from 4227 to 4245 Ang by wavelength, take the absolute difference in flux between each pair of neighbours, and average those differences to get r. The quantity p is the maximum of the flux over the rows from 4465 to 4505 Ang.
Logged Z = 0.9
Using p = 42.92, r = 0.57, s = 38.25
